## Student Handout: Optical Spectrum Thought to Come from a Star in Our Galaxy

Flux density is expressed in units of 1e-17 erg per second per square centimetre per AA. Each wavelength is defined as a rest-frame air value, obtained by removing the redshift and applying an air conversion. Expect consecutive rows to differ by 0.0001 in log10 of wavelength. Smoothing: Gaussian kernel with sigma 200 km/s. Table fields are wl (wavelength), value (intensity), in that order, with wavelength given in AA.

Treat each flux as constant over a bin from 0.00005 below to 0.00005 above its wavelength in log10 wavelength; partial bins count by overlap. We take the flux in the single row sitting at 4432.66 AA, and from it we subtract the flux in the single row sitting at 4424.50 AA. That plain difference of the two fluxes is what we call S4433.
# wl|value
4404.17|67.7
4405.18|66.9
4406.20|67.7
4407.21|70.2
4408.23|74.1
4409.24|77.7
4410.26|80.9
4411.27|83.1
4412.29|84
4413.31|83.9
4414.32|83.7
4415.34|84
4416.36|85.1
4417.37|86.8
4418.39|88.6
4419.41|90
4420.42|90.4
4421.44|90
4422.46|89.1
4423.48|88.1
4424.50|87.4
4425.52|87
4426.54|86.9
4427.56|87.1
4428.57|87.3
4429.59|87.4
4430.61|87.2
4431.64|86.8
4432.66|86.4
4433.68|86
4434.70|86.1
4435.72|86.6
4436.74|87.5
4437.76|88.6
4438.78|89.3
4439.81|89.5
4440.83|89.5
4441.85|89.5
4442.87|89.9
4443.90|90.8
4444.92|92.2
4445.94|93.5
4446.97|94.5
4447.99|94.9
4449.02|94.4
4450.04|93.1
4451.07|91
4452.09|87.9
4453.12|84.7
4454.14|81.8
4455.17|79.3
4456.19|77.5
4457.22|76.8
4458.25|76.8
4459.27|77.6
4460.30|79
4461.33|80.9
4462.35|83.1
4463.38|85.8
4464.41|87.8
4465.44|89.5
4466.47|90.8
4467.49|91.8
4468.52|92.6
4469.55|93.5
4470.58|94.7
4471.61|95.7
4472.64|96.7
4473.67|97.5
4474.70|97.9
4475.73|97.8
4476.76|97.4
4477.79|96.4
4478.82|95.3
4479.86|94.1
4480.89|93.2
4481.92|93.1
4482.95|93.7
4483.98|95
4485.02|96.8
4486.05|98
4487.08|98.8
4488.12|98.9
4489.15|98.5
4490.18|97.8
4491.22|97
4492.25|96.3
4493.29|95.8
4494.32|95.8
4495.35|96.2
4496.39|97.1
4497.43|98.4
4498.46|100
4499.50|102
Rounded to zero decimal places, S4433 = -1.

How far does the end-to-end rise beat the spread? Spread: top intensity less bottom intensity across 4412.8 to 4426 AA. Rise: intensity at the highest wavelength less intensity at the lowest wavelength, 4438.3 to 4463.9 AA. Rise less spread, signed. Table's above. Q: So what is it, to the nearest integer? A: -10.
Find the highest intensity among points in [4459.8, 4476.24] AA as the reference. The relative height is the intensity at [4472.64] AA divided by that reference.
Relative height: 0.988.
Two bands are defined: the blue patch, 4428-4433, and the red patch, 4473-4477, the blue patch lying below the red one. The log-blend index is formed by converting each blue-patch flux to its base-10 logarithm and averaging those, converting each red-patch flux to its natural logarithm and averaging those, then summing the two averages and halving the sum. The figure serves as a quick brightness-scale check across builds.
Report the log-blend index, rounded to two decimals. 3.26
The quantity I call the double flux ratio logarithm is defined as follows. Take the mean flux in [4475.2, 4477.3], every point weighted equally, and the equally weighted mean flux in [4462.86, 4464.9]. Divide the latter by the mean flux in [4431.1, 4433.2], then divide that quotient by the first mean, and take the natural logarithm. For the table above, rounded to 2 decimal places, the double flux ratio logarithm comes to -4.58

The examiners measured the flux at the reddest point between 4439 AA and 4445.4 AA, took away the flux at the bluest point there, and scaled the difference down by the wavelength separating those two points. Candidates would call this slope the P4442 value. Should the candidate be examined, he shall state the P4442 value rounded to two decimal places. 0.53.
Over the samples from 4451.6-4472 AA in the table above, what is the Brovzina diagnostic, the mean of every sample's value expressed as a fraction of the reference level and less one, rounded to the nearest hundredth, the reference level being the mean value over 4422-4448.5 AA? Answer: -0.04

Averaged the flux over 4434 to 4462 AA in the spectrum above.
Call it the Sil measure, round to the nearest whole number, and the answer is 87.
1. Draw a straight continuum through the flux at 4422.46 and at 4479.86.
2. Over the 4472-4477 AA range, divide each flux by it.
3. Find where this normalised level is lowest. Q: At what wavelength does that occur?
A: 4472.64 AA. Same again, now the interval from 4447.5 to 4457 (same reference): 4456.19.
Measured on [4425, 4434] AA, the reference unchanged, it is 4433.68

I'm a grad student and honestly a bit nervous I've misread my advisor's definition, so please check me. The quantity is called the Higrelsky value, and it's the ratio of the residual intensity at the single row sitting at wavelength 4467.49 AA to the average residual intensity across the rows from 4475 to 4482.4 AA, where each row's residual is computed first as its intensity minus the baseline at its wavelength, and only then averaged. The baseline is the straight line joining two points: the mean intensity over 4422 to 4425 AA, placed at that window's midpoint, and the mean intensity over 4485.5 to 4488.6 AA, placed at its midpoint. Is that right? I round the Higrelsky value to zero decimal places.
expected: 2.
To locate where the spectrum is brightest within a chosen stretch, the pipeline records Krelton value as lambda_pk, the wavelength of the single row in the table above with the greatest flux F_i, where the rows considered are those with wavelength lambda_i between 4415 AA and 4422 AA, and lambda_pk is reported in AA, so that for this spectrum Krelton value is 4420.42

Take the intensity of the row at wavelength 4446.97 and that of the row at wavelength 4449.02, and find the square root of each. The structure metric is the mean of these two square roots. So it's 9.72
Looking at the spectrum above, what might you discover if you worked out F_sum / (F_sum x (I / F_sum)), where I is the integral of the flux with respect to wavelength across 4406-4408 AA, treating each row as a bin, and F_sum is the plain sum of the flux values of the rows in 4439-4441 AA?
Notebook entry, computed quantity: 1.28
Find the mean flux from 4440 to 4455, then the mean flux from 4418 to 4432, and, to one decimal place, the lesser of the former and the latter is 88.1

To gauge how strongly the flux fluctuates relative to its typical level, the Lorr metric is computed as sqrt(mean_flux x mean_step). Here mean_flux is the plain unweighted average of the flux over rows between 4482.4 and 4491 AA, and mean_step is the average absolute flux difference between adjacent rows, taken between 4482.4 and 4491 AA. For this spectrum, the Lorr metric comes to 9.4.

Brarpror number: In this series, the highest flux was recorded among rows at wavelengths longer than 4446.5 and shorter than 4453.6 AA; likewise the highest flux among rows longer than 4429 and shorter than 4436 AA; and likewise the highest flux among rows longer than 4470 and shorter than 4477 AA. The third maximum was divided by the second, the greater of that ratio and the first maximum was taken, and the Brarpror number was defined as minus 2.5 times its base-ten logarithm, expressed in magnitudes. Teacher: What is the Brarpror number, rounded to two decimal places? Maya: -4.94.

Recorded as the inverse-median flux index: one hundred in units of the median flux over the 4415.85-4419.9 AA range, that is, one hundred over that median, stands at 1.14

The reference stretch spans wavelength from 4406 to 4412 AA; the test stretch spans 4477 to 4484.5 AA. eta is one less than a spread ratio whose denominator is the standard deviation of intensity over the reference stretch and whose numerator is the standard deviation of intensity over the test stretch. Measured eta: -0.8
